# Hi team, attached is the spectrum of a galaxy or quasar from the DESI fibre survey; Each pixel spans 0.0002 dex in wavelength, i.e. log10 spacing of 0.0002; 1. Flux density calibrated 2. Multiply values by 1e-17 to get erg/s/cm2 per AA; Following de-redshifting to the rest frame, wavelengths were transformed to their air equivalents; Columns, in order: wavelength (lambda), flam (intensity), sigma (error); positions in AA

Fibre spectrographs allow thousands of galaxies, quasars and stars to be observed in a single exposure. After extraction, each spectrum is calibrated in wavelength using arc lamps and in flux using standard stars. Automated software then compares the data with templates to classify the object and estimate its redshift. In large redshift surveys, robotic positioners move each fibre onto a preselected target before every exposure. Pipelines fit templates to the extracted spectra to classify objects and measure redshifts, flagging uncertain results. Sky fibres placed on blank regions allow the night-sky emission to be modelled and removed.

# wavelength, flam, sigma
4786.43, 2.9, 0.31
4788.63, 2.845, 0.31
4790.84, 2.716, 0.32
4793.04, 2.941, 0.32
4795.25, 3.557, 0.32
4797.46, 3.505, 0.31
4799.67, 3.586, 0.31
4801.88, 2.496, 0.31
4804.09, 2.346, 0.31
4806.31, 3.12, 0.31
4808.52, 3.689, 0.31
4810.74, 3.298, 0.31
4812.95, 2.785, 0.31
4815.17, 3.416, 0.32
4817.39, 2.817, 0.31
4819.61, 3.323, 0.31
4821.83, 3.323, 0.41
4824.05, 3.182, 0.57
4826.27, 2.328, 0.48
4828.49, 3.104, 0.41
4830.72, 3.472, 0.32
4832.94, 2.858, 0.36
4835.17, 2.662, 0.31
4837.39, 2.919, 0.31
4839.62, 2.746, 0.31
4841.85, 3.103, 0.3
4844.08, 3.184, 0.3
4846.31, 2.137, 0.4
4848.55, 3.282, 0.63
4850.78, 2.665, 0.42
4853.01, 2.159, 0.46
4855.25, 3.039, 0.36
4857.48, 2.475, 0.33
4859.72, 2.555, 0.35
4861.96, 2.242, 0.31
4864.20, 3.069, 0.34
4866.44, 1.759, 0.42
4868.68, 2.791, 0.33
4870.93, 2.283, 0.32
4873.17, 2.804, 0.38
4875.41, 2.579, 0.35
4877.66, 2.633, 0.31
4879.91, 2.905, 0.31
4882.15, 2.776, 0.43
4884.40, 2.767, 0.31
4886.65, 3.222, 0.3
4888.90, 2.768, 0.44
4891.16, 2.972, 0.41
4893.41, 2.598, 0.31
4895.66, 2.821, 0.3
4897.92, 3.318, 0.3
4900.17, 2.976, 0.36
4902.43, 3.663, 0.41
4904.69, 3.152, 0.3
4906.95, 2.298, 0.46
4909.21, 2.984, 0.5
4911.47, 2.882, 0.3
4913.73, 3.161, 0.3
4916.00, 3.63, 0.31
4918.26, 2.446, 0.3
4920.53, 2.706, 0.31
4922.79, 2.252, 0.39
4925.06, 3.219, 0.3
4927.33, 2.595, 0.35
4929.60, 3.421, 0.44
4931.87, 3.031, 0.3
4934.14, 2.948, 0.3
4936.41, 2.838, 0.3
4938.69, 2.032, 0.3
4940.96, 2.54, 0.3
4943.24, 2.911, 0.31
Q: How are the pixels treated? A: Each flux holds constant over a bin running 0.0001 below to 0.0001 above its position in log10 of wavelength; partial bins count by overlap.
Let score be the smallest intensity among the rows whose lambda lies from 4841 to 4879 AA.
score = 1.759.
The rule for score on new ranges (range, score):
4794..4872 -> 1.759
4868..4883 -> 2.283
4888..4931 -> 2.252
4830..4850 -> 2.137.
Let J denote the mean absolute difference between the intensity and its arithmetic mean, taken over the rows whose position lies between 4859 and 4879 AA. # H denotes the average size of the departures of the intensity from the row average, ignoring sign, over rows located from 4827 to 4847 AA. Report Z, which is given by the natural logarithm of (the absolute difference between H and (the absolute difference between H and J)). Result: -1.34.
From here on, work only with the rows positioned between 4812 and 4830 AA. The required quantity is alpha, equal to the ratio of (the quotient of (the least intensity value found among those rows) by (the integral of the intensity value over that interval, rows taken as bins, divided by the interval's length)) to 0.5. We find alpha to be 1.53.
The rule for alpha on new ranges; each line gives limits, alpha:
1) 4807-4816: 1.70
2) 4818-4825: 1.96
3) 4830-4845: 1.79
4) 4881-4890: 1.92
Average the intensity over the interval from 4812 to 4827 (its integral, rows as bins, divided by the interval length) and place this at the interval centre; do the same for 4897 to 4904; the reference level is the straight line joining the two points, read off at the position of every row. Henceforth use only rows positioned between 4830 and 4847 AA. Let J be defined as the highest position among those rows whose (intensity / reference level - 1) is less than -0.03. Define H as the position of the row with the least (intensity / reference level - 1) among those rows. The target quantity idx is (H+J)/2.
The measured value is 4846.3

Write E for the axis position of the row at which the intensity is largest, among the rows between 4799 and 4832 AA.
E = 4808.52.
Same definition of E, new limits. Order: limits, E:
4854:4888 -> 4886.65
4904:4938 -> 4916.00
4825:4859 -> 4830.72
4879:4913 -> 4902.43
